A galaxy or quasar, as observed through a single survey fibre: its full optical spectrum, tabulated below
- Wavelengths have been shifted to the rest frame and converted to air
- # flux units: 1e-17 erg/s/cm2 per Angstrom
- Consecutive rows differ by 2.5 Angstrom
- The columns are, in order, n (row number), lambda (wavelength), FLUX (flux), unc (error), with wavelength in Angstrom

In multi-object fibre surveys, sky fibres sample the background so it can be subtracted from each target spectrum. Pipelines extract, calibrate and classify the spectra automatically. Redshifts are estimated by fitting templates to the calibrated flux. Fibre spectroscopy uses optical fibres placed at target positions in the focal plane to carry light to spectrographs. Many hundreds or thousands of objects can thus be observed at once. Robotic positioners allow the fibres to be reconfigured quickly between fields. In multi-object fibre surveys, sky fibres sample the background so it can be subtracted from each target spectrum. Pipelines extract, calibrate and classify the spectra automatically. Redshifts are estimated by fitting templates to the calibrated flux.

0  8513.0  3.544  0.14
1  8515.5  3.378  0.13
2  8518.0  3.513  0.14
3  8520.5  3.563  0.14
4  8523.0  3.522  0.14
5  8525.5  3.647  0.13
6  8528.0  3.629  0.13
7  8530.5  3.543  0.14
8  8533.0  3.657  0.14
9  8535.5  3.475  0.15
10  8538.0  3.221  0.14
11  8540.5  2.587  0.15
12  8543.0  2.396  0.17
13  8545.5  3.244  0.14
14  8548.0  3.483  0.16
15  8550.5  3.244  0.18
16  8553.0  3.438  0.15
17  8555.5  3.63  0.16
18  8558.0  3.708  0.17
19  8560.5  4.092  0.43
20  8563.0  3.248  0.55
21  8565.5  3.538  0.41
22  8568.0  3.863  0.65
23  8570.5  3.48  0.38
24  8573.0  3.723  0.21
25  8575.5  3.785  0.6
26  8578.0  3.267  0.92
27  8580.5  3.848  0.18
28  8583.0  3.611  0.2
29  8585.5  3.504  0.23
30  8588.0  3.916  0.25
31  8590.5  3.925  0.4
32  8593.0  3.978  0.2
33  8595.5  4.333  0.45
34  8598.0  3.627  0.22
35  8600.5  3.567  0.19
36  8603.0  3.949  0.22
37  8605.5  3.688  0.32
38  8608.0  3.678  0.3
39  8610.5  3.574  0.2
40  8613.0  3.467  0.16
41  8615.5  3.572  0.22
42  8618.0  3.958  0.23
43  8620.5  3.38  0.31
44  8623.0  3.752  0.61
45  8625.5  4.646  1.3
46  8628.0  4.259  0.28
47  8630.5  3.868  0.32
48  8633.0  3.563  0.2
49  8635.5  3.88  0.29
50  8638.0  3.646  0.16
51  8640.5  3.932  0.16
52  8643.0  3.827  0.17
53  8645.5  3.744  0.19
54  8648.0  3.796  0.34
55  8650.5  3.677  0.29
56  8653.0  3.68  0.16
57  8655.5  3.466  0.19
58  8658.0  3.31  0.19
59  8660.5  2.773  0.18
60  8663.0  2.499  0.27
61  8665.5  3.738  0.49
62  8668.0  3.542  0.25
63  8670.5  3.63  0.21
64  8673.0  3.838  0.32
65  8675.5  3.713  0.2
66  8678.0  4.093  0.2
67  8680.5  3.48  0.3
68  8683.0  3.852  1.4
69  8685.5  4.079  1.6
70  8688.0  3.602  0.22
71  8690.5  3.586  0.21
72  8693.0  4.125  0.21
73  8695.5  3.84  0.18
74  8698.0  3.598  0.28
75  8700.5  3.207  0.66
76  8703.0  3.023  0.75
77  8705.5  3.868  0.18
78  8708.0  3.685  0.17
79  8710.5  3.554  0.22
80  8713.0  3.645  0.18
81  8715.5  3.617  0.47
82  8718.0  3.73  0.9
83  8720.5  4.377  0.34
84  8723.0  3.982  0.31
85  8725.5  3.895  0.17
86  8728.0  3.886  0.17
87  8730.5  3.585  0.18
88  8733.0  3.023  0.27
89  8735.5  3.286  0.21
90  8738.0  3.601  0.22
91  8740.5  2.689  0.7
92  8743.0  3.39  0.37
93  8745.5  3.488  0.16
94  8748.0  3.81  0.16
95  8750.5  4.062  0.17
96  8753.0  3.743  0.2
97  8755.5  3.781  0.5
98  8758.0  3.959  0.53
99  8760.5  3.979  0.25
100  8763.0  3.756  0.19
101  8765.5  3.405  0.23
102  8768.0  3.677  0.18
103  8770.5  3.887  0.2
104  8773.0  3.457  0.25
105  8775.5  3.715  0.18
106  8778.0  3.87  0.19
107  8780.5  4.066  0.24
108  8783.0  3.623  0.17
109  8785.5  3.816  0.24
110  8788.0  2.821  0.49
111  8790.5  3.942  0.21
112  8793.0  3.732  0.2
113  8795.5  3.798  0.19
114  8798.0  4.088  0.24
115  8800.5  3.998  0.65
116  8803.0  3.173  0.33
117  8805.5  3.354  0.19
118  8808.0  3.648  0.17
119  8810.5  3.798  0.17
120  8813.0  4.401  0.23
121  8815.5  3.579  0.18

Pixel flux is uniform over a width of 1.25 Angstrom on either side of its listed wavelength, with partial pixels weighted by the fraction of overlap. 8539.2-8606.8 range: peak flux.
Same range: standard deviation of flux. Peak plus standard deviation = 4.7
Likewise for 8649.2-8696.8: 4.5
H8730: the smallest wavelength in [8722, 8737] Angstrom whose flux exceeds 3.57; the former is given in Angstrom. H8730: 8723.0 Angstrom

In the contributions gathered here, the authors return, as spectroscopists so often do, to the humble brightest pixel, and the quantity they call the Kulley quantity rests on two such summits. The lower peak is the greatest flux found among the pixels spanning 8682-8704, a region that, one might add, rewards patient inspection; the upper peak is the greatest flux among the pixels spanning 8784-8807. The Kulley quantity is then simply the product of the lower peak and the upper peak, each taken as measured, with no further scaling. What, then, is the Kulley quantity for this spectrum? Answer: 16.9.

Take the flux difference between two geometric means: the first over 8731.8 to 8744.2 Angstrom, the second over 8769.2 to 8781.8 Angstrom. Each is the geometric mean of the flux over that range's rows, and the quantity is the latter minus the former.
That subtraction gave 0.6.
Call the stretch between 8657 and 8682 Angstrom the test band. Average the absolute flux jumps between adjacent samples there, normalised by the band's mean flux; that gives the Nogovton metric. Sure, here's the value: 0.117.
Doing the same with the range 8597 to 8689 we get 0.080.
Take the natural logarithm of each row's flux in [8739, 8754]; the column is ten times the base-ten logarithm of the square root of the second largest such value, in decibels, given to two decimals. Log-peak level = 0.63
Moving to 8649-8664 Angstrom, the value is 0.57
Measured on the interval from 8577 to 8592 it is 0.68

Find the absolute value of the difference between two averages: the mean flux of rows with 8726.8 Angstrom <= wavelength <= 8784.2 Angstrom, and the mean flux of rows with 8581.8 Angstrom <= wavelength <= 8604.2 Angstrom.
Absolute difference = 0.18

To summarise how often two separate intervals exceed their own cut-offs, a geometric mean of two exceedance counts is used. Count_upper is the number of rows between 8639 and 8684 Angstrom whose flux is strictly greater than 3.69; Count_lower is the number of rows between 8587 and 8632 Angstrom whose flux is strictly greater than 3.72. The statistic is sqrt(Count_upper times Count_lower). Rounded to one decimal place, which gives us 9.5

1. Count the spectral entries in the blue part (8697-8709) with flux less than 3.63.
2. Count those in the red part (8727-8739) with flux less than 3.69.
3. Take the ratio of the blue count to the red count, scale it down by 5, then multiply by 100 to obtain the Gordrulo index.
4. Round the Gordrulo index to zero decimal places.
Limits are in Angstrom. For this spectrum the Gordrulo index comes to 15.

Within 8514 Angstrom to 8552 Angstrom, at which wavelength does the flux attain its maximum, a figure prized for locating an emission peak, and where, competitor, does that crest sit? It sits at 8533.0 Angstrom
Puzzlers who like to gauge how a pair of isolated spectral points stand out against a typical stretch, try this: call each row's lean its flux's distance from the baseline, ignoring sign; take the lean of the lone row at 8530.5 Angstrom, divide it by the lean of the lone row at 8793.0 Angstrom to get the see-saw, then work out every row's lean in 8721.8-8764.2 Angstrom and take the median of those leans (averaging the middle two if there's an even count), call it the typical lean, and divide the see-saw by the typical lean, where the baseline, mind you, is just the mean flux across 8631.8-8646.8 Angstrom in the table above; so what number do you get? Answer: 34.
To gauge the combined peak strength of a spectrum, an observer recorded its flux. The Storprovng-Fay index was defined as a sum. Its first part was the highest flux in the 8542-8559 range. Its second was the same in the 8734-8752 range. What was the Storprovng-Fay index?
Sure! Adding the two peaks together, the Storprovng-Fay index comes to 7.77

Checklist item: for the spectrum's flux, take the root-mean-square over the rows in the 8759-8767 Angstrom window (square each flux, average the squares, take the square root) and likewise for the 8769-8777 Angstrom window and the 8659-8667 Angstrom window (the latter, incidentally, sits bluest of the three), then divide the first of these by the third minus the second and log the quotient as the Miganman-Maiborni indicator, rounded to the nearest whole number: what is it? -6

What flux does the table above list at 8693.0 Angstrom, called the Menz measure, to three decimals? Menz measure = 4.125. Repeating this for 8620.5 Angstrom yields 3.380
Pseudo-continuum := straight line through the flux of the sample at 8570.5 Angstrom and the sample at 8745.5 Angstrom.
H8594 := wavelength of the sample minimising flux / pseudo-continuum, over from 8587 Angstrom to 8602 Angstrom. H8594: 8600.5 Angstrom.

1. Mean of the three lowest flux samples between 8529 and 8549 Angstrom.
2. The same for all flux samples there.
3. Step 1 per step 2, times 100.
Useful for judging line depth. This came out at 85.4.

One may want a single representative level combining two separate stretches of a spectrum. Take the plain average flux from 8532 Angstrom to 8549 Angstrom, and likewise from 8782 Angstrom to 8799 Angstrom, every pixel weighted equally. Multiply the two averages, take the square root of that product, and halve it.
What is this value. 1.70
